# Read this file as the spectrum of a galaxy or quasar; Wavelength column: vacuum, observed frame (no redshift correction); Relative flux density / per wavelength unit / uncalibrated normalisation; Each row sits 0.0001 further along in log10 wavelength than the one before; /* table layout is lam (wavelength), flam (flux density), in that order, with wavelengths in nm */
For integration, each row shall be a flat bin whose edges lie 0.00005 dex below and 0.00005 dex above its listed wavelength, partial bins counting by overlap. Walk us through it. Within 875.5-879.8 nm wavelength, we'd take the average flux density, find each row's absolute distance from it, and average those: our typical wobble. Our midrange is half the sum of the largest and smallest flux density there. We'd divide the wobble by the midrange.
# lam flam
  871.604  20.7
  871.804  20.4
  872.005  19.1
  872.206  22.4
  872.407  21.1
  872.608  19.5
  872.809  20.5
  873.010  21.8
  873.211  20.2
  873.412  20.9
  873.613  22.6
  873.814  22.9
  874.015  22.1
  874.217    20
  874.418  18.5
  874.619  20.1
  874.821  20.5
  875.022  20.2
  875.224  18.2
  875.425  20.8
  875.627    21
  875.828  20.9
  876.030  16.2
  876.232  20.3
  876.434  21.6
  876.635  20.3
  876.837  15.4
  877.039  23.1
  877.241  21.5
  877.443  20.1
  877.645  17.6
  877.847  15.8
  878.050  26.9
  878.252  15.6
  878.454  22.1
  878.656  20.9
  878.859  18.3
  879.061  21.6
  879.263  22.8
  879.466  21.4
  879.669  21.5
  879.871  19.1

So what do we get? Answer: 0.10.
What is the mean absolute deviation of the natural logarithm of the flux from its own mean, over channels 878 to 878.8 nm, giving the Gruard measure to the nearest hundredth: 0.15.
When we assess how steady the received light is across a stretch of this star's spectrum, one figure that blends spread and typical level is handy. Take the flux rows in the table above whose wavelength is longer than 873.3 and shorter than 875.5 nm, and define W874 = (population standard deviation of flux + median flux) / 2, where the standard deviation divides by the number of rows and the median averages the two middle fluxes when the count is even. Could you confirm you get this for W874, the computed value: 11.0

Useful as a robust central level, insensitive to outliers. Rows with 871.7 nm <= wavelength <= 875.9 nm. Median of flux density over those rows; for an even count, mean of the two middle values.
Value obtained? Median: 20.5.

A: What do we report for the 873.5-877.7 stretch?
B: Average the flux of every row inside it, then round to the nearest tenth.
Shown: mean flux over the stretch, 20.2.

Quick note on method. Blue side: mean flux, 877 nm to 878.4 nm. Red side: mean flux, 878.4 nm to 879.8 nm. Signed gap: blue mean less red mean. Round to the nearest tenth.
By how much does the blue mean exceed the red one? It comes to -1.1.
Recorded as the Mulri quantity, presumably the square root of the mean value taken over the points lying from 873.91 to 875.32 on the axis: 4.47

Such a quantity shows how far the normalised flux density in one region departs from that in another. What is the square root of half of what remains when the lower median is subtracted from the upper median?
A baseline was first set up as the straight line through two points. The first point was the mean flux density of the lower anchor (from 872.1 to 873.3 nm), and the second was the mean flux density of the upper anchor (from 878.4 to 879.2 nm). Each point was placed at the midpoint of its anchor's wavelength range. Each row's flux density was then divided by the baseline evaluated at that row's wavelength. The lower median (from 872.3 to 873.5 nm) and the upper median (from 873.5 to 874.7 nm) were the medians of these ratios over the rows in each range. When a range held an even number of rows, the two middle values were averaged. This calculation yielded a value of 0.10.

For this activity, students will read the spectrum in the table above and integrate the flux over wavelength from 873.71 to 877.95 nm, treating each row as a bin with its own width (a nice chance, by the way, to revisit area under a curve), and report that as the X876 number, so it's 84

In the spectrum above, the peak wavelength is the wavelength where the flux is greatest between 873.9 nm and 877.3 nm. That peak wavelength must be 877.039 nm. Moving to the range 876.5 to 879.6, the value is 878.050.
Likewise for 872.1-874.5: 873.814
